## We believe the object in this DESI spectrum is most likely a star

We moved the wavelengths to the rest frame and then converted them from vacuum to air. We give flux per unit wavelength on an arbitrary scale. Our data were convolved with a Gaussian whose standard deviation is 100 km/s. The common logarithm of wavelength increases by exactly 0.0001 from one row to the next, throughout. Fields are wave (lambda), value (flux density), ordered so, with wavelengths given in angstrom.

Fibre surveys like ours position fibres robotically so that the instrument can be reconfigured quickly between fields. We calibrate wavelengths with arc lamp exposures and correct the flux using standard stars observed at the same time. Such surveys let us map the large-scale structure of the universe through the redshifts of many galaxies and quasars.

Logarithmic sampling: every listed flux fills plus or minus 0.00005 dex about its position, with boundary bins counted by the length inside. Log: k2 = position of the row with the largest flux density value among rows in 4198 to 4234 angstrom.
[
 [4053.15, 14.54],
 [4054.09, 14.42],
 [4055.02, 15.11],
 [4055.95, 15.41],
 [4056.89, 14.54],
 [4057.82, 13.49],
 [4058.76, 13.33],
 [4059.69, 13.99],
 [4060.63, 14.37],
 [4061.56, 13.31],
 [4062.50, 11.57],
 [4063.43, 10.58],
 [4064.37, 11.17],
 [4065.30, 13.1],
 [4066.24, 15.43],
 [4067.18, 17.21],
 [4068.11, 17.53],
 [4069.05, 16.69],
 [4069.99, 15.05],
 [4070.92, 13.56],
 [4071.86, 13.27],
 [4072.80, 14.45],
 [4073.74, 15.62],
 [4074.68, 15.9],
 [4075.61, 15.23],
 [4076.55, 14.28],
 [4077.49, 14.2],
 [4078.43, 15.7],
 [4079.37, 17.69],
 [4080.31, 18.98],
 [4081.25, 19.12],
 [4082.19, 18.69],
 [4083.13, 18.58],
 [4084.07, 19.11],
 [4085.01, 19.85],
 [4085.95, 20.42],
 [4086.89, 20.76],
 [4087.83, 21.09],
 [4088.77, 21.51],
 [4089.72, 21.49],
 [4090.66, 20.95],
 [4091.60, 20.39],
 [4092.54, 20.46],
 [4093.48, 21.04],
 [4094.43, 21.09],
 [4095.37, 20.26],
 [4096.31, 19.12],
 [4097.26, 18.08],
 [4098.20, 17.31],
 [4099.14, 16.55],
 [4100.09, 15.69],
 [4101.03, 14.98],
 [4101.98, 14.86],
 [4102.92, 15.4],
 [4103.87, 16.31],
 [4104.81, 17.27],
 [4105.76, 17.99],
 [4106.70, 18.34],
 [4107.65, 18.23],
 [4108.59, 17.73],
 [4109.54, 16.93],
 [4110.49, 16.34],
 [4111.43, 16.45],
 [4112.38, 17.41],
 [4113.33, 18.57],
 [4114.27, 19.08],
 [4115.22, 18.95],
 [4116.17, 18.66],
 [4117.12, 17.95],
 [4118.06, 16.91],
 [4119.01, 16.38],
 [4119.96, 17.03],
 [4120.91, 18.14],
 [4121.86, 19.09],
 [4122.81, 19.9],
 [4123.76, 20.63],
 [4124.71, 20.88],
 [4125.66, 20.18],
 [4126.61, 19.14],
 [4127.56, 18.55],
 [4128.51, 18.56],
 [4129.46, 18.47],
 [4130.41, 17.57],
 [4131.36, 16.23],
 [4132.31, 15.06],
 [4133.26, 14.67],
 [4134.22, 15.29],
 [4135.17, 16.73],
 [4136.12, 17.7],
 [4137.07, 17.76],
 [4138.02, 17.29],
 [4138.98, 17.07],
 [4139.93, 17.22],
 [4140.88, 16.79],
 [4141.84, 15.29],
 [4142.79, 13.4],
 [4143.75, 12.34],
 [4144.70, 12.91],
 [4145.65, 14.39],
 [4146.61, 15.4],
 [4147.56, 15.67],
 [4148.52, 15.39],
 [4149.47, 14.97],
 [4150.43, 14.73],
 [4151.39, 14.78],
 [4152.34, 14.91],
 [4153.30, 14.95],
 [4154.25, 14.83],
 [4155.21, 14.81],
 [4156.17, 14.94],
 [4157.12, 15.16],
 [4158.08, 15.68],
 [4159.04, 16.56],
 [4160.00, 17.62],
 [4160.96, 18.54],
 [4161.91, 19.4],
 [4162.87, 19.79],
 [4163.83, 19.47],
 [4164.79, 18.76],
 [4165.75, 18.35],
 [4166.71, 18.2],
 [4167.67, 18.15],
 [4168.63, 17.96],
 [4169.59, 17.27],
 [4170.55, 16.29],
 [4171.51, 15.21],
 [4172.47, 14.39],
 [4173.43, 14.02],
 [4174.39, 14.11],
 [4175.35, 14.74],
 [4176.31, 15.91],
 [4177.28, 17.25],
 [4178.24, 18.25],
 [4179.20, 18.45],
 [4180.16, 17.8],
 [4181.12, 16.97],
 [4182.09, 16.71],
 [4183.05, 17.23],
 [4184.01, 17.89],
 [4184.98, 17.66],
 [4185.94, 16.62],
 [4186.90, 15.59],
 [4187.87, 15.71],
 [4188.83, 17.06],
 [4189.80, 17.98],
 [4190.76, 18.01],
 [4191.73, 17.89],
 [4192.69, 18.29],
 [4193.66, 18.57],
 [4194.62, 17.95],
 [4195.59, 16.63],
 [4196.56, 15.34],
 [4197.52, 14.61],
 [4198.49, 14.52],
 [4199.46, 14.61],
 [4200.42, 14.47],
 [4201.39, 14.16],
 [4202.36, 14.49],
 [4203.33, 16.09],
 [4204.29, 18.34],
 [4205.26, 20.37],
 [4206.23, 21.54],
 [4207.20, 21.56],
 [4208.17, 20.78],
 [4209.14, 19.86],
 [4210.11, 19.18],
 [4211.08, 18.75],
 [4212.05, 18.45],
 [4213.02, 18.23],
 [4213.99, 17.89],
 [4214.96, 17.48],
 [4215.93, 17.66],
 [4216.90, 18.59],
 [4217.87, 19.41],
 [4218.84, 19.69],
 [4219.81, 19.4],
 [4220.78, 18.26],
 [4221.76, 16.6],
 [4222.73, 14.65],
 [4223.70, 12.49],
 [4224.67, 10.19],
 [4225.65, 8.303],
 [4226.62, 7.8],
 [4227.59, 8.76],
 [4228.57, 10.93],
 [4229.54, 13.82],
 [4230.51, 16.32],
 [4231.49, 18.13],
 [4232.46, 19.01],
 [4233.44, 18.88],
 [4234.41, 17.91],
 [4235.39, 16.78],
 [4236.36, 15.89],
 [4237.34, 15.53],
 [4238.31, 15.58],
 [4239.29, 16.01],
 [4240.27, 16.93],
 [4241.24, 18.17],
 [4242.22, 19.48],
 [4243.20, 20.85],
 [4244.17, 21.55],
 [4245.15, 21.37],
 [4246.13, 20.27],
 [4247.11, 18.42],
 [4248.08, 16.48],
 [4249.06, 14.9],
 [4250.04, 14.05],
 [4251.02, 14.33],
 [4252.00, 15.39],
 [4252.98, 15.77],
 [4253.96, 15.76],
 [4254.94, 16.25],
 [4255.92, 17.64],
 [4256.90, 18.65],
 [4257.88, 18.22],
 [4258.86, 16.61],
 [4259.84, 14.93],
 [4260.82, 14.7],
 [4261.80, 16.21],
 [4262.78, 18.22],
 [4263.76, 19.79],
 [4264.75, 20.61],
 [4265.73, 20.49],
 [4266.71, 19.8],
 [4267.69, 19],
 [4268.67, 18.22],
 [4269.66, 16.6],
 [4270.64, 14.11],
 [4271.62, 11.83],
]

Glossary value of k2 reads 4207.20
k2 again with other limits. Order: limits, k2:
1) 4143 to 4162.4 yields 4161.91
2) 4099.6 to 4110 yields 4106.70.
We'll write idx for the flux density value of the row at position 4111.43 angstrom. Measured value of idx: 16.45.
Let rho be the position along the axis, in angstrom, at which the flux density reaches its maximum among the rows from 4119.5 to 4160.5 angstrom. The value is 4124.71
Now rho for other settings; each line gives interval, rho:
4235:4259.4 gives 4244.17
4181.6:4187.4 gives 4184.01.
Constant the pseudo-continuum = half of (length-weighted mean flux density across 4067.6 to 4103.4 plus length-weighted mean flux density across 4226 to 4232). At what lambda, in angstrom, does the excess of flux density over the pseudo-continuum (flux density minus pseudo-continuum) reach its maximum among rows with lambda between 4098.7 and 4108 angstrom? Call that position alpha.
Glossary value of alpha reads 4106.70 angstrom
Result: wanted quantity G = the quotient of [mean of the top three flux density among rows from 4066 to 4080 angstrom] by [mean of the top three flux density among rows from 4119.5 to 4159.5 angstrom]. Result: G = 0.85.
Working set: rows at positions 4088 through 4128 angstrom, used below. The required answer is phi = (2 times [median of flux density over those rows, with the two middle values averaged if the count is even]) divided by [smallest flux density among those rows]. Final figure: 2.5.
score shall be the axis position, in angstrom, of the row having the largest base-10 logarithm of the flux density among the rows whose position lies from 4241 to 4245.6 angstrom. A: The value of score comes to 4244.17 angstrom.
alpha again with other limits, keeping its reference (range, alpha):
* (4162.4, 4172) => 4162.87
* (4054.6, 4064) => 4055.95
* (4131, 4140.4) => 4137.07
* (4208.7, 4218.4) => 4209.14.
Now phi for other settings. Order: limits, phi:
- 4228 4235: 3.3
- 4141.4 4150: 2.4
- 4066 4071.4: 2.4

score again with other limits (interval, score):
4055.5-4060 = 4055.95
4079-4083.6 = 4081.25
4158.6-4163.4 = 4162.87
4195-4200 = 4195.59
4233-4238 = 4233.44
